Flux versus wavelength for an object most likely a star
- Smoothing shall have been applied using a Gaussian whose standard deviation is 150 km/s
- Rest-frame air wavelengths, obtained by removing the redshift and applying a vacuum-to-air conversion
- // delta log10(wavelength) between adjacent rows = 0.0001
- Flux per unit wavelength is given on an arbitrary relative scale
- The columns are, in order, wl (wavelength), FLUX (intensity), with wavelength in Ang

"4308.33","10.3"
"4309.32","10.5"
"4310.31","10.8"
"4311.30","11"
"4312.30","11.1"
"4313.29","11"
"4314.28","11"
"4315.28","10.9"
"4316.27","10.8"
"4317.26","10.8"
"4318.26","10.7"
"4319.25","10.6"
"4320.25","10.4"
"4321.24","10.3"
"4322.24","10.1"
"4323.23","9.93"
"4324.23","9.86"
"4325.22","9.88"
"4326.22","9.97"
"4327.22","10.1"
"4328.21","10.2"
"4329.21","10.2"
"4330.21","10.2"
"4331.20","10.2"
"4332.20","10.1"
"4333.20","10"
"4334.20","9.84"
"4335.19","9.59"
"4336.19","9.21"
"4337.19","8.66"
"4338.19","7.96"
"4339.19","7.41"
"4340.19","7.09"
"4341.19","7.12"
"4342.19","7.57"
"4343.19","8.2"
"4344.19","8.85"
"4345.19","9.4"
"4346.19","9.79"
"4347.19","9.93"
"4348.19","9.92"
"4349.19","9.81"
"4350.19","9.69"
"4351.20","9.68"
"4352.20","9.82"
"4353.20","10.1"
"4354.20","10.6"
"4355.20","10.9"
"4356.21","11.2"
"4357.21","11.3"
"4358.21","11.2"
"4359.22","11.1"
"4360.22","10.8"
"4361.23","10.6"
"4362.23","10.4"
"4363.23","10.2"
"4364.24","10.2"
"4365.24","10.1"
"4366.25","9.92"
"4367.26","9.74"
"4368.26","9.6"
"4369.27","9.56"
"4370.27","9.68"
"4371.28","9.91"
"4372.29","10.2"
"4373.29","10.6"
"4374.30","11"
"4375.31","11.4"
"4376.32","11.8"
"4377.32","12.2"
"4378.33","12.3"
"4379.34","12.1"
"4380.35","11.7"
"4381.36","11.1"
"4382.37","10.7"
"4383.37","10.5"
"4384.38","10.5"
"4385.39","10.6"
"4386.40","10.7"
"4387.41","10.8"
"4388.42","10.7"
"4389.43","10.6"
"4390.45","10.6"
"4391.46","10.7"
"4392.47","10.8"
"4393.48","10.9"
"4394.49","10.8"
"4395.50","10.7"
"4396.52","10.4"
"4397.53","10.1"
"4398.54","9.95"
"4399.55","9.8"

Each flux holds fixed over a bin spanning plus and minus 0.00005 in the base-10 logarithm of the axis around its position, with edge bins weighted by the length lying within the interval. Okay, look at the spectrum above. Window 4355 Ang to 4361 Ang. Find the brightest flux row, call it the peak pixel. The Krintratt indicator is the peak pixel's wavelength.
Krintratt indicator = 4357.21 Ang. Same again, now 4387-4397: 4393.48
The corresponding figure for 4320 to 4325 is 4320.25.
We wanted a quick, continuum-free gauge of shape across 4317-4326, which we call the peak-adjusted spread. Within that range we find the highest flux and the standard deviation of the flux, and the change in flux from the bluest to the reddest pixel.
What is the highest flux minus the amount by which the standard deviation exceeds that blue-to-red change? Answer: 9.5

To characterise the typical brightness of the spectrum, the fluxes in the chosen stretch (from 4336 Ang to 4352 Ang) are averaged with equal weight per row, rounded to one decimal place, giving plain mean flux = 8.8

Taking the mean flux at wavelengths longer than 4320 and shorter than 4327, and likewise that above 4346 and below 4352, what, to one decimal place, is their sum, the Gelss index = 19.9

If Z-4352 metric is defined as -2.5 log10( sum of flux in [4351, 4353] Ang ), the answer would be -3.23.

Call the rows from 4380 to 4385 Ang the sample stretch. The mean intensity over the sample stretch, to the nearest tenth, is 10.9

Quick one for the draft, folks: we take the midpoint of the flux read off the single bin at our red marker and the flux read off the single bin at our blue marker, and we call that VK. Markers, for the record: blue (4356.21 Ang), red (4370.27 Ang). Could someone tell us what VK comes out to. 10.44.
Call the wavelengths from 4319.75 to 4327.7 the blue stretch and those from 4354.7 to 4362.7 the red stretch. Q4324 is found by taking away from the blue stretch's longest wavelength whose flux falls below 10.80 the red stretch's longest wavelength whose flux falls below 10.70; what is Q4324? -35.0 Ang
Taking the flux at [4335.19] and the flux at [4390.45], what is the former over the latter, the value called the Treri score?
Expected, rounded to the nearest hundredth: 0.90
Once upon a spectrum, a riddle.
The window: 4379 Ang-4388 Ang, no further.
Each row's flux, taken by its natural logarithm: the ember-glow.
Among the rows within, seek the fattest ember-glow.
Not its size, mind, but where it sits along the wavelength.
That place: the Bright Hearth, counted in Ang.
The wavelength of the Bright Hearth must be 4379.34 Ang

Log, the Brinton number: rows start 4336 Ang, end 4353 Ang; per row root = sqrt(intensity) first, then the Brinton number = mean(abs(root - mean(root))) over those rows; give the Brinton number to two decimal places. 0.16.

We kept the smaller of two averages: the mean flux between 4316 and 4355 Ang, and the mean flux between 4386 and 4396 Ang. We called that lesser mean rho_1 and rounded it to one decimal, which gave 9.6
